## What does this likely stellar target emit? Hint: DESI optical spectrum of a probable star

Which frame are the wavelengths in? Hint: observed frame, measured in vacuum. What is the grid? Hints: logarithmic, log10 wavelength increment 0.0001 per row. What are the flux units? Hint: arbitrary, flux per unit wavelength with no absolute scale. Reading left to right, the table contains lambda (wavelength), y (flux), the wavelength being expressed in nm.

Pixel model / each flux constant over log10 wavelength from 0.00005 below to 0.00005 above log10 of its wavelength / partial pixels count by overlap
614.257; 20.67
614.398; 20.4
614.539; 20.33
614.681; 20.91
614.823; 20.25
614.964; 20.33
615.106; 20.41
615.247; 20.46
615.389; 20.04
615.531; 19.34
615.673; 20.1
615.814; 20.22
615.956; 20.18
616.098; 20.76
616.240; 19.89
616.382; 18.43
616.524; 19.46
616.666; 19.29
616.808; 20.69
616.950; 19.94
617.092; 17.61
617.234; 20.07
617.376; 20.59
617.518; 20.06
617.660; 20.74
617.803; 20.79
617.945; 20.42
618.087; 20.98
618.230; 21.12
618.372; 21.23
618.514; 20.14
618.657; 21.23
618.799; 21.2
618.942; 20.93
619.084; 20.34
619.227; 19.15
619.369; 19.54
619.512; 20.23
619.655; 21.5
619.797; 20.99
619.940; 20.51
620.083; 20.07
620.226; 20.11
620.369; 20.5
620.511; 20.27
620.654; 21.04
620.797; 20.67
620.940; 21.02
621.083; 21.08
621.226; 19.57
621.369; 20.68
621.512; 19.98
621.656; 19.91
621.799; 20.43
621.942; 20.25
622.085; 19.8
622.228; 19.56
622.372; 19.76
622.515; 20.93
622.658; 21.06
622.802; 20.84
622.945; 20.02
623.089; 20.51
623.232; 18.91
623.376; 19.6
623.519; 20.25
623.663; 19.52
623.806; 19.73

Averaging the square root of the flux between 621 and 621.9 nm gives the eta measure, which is 4.50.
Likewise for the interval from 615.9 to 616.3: 4.50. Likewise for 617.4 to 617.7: 4.52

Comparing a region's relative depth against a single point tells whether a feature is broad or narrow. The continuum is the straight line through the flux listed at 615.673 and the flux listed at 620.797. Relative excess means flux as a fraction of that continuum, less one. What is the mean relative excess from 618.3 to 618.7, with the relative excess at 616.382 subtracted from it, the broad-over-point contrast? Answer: 0.11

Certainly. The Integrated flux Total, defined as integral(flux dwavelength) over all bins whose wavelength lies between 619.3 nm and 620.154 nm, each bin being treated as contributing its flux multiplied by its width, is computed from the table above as 17.5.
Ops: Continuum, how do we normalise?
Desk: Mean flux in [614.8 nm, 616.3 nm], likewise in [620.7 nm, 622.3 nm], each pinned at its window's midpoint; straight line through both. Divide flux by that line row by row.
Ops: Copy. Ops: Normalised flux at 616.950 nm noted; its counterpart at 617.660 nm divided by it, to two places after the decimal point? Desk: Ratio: 1.04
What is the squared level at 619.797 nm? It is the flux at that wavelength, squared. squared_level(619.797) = 441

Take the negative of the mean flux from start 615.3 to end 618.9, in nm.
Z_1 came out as -20.2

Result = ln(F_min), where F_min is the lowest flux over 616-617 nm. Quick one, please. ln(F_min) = 2.91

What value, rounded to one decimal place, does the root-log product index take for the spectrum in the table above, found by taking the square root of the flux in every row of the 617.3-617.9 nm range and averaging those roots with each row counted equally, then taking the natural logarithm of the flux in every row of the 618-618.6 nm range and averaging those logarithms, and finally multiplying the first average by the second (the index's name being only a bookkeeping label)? 13.8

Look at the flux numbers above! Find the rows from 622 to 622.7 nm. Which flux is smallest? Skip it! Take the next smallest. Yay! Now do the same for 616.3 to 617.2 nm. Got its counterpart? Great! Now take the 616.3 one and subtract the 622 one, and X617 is -1.3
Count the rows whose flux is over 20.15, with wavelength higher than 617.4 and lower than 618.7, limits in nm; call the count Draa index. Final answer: 7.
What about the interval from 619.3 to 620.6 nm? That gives 6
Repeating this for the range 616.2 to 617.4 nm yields 2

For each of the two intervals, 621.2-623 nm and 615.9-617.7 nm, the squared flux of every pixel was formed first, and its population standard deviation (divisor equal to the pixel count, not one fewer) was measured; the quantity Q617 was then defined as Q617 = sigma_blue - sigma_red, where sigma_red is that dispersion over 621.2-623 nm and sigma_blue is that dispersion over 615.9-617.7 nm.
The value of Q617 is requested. 14.4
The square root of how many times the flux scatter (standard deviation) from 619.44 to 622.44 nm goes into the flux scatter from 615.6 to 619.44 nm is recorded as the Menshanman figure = 1.27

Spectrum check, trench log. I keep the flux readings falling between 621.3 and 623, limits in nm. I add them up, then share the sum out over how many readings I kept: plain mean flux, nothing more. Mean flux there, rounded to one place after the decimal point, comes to 20.3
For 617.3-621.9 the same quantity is 20.5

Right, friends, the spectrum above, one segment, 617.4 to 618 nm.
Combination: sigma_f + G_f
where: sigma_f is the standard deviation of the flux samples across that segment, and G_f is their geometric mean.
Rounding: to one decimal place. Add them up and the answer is 20.8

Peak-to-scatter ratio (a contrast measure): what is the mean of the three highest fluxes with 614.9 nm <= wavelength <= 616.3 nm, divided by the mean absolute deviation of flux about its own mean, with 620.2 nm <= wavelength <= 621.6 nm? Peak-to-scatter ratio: 50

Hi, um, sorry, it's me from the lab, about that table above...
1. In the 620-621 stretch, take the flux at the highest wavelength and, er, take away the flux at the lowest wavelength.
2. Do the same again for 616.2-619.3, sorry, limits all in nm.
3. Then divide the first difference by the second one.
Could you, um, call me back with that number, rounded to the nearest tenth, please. -1.3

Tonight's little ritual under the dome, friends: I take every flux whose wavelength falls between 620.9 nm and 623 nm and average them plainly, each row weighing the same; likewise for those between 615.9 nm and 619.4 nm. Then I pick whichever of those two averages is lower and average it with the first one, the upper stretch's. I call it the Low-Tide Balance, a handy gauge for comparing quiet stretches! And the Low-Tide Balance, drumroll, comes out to 20.3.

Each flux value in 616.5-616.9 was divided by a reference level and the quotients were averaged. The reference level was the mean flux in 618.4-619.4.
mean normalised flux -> 0.97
